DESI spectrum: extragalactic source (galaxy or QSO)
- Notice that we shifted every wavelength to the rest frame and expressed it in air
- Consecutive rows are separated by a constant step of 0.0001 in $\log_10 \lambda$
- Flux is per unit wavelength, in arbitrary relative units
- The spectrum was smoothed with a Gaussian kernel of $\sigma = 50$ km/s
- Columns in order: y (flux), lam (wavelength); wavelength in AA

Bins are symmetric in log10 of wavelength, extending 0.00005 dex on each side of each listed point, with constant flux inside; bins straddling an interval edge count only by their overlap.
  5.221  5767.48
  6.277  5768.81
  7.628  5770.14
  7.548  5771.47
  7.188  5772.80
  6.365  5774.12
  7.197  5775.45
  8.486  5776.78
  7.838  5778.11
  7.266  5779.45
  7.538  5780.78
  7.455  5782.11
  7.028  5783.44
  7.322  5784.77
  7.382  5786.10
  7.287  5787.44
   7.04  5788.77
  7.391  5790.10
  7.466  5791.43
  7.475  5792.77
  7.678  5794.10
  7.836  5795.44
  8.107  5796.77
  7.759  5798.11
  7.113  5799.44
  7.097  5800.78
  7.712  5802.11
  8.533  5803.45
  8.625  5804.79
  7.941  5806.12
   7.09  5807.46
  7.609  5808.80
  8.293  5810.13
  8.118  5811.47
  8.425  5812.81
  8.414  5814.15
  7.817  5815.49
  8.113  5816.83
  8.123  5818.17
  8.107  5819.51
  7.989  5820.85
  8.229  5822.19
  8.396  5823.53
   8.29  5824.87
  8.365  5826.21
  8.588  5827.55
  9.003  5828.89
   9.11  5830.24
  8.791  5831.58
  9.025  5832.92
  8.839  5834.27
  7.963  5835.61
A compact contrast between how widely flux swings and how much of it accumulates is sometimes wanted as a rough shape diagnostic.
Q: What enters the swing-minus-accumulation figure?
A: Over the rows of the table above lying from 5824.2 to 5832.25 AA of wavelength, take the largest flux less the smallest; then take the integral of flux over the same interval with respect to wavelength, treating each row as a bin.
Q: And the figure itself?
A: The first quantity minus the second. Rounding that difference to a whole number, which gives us -69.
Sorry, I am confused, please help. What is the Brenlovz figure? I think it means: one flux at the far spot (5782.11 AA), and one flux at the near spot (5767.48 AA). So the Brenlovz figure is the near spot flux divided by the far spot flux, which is 0.70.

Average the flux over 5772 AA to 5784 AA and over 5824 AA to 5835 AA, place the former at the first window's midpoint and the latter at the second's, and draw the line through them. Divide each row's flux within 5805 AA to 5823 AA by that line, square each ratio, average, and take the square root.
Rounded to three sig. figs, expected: 0.963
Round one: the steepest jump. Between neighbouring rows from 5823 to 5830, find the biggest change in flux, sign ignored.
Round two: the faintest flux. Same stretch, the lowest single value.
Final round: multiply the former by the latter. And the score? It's 3.4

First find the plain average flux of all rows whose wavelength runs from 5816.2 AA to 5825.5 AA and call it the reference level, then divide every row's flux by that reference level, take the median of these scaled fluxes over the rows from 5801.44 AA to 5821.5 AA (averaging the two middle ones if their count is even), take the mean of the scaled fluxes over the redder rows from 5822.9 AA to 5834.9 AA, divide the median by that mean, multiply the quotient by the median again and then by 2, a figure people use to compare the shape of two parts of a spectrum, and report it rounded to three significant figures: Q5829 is 1.85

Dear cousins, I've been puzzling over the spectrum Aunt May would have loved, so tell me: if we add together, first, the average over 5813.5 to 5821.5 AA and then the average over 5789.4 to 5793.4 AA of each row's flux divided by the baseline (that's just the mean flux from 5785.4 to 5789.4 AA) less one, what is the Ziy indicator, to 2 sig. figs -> 0.15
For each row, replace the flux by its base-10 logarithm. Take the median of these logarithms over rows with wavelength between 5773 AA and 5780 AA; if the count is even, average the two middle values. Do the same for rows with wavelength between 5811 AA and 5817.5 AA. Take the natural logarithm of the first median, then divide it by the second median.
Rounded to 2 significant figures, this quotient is -0.16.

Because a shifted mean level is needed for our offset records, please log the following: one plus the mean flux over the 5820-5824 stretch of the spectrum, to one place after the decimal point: 9.2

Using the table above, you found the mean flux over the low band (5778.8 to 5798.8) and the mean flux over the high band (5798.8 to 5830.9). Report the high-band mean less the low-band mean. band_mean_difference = 0.66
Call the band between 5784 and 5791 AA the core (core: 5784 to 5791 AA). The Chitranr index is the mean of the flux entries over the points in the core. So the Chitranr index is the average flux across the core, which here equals 7.3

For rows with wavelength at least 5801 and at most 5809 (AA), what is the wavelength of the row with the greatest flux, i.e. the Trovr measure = 5804.79 AA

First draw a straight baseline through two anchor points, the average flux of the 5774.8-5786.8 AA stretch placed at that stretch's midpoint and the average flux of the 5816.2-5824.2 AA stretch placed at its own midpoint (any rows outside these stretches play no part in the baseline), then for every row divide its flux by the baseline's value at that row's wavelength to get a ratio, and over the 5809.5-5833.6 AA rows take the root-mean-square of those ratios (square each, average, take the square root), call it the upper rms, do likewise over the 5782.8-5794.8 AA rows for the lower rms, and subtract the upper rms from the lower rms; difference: -0.065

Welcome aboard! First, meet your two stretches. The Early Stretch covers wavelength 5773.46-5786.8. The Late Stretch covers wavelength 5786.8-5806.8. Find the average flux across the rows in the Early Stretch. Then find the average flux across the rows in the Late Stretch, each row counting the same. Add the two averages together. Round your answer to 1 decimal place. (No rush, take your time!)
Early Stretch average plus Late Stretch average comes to 15.1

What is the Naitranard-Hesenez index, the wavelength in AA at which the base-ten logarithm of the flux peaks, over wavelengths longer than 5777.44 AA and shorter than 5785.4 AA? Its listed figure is 5778.11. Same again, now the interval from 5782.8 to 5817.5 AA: 5804.79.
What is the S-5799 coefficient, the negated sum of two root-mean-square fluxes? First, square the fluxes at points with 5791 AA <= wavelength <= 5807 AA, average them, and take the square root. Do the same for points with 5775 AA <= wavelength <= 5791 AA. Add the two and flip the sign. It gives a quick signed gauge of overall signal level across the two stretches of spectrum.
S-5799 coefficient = -15.2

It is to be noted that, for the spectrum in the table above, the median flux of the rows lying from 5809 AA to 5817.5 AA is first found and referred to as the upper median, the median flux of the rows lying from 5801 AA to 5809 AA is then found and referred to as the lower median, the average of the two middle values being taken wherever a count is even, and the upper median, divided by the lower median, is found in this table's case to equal 1.05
